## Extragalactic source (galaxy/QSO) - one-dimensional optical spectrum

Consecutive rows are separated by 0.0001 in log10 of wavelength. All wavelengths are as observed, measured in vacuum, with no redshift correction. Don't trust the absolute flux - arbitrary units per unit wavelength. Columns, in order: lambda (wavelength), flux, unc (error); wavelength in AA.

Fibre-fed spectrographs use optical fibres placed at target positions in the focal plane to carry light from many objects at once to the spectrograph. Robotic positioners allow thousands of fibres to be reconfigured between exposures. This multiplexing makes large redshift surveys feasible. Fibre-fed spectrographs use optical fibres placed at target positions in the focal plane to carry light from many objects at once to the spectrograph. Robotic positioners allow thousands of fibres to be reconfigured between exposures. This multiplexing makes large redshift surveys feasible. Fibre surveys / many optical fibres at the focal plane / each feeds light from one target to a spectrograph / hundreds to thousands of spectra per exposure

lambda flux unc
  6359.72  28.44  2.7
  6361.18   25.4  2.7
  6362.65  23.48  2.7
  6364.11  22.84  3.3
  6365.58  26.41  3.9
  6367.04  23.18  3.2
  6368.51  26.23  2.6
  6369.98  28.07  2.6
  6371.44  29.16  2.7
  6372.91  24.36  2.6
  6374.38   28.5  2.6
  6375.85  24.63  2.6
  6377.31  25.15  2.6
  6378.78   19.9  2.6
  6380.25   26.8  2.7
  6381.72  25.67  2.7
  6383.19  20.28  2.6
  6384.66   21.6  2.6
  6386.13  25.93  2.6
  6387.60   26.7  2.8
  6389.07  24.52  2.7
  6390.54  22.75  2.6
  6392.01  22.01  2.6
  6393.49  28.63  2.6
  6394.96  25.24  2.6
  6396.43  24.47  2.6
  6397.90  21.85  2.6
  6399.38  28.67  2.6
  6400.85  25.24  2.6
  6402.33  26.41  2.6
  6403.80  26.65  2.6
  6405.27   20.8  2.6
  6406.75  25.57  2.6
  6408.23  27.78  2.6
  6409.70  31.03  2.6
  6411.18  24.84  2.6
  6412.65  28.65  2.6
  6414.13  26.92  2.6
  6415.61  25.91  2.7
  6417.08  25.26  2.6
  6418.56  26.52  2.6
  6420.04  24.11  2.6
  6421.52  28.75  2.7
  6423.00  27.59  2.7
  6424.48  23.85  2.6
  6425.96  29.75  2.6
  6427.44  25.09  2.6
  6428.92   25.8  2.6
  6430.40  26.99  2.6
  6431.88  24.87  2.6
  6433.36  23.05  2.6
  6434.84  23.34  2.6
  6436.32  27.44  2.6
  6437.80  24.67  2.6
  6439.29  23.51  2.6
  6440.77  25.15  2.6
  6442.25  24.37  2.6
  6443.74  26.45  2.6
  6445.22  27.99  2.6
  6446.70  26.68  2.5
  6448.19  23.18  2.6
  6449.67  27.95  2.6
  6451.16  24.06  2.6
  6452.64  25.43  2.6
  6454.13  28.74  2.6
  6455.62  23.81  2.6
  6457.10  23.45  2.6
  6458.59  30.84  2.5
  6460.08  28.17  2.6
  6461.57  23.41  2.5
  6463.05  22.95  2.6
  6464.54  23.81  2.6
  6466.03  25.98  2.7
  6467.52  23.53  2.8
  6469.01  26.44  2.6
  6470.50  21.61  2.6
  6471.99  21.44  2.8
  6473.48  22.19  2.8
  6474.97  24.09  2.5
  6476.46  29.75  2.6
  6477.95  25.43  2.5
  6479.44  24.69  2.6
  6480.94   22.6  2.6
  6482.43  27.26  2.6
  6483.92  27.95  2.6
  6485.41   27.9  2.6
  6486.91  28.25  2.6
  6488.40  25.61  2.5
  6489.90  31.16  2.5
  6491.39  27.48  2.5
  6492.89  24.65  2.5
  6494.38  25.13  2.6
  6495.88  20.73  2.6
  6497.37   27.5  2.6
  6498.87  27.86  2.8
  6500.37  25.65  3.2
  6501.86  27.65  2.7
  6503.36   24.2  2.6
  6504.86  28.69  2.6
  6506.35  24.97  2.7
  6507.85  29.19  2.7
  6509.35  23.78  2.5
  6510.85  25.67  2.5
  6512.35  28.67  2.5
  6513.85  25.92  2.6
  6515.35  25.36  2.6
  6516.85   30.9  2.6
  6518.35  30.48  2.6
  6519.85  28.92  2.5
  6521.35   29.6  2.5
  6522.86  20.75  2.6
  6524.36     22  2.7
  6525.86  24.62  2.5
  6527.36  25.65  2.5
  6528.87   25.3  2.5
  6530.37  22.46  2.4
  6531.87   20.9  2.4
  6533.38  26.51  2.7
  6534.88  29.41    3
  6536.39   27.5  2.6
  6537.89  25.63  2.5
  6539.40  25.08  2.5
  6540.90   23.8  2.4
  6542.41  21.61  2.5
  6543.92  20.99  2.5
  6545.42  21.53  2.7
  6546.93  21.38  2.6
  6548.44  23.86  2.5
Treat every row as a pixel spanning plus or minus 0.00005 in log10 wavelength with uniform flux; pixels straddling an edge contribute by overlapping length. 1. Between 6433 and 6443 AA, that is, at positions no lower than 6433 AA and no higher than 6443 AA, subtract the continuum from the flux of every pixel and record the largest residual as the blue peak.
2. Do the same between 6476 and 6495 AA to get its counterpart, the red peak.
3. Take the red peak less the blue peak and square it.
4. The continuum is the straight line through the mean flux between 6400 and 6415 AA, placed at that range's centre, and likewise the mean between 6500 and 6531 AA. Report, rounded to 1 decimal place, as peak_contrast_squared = 14.5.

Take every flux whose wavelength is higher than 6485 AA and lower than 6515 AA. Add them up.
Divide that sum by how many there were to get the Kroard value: 26.5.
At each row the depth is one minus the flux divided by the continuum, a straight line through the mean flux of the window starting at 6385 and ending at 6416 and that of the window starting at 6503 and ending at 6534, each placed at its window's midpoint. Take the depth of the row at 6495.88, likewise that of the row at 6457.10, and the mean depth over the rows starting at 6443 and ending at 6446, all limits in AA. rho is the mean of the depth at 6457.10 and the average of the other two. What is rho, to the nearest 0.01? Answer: 0.08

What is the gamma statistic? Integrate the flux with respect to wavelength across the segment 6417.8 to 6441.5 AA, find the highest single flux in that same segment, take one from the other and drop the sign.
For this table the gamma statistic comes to 578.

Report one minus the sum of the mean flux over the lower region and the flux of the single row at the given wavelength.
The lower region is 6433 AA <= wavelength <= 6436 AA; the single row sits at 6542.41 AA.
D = -44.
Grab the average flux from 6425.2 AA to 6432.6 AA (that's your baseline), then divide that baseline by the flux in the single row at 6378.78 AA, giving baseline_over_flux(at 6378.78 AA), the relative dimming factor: 1.33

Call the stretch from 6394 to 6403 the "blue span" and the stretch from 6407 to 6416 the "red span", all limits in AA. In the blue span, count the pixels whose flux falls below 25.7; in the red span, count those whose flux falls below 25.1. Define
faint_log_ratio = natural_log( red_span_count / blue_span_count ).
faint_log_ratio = -1.4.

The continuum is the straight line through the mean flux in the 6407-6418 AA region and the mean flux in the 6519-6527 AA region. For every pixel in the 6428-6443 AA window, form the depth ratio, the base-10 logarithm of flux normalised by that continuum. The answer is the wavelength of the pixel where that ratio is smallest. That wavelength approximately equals 6433.36 AA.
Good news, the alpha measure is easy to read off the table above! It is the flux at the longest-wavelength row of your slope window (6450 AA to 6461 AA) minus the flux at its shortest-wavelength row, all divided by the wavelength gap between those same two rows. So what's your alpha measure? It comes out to 0.46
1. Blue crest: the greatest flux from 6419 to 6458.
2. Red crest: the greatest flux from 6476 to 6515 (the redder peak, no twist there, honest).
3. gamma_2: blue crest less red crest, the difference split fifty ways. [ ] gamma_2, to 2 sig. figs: -0.028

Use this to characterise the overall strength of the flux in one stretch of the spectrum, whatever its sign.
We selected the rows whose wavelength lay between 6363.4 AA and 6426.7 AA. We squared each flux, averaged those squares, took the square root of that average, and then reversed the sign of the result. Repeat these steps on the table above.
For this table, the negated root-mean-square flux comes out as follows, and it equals -25.7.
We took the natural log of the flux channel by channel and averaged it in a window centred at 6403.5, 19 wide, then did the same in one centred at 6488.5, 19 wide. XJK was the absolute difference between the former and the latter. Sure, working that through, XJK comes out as 0.011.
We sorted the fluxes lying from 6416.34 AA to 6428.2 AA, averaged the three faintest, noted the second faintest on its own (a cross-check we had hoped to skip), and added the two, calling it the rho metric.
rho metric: 48.5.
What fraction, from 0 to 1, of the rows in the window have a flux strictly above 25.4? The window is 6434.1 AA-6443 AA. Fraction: 0.2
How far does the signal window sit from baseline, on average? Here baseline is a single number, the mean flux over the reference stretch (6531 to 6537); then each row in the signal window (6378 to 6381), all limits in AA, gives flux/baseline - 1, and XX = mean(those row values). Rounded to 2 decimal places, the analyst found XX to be -0.10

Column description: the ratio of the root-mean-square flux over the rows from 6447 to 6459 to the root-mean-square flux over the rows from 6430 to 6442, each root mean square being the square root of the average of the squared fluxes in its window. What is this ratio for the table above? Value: 1.05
